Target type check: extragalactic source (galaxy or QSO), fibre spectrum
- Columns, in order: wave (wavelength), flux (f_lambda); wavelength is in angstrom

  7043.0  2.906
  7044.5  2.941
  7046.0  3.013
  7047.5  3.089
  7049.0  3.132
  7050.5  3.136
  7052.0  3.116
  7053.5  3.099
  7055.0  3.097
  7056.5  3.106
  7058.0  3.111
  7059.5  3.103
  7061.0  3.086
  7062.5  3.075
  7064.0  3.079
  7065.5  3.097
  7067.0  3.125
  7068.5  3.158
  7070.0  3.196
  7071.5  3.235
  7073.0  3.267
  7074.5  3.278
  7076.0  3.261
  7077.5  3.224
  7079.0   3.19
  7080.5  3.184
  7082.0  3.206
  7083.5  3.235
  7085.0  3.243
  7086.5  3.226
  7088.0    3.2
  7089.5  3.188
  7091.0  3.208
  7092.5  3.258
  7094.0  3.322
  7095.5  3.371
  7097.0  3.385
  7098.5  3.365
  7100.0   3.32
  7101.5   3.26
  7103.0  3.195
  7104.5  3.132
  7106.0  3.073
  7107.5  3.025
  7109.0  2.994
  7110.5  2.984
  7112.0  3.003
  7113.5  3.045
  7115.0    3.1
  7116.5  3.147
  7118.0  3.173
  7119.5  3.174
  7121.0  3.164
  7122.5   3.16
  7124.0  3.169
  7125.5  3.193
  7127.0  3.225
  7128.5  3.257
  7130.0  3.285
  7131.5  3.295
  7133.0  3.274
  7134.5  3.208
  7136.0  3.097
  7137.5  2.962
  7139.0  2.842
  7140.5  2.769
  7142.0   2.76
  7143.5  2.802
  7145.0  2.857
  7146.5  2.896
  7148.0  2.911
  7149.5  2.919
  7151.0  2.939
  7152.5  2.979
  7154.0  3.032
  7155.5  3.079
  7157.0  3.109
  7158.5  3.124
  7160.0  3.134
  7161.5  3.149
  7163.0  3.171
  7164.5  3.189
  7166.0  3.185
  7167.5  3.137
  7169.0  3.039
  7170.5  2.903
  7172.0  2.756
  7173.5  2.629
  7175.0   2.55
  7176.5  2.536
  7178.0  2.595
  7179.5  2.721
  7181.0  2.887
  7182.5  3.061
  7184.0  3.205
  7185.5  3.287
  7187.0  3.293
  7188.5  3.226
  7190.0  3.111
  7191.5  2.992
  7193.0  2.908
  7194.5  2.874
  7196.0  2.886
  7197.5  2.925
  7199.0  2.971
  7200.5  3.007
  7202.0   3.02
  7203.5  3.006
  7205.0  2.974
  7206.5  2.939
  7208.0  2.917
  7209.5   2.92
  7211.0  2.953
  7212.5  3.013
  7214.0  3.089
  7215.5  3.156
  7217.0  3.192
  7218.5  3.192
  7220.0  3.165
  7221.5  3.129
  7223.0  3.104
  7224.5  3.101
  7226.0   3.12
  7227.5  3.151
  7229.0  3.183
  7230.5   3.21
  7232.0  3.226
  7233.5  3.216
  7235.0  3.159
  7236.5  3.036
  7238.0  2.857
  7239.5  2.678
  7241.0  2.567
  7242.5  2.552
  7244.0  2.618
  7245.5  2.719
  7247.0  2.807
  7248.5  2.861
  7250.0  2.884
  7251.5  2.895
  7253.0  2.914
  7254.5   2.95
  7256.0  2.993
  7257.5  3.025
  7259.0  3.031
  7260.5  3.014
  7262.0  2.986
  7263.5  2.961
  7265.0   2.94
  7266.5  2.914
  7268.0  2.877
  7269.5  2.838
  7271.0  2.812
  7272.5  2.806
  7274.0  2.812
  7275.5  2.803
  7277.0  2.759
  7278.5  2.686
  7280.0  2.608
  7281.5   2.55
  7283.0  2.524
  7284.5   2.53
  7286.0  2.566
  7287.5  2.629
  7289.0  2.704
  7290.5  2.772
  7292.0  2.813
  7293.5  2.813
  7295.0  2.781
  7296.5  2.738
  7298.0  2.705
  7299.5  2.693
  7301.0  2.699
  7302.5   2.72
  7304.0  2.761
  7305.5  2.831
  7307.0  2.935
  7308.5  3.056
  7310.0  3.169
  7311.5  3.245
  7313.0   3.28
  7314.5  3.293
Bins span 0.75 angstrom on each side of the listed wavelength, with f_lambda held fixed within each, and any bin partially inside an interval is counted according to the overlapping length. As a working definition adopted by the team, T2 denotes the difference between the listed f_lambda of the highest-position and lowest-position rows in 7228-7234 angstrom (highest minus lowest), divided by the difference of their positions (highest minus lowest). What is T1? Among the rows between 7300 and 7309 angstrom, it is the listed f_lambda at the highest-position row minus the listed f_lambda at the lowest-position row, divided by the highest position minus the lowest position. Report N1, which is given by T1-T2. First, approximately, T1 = 0.048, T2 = 0.007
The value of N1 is 0.04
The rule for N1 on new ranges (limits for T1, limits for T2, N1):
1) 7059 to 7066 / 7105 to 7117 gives -0.01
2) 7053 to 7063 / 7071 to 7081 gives 0.00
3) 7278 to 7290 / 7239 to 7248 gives -0.02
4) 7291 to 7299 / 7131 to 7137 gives 0.03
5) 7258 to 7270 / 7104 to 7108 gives 0.02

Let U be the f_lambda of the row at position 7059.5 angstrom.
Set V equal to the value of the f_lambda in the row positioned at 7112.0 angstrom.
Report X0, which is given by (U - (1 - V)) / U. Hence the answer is 1.65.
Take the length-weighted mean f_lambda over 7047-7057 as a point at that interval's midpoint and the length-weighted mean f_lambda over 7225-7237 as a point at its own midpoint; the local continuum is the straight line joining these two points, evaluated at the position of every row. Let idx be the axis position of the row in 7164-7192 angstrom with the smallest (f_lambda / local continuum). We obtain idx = 7176.5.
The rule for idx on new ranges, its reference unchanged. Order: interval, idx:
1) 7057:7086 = 7062.5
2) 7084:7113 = 7110.5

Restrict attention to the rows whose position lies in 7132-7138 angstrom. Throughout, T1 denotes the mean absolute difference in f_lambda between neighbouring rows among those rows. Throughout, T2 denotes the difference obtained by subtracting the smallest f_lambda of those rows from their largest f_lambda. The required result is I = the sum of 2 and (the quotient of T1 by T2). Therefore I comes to 2.33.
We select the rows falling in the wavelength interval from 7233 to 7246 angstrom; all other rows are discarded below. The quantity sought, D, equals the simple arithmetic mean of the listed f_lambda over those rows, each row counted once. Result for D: 2.82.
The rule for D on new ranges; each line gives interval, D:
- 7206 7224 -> 3.06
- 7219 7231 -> 3.15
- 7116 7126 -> 3.17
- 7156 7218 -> 2.99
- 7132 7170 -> 3.02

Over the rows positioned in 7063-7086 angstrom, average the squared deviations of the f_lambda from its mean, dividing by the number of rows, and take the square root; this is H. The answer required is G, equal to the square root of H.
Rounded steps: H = 0.06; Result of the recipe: 0.24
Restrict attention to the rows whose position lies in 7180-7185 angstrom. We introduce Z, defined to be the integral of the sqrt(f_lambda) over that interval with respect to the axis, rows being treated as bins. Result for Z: 8.72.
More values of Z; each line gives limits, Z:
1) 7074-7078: 7.22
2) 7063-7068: 8.81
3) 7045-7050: 8.77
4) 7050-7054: 7.06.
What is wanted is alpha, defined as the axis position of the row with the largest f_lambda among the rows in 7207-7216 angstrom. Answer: 7215.5 angstrom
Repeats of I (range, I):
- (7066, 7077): 2.19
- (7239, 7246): 2.44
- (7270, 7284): 2.13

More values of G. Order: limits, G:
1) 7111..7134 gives 0.29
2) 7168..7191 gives 0.52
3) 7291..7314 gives 0.45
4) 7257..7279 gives 0.32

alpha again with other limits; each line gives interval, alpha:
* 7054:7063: 7058.0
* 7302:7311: 7310.0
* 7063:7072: 7071.5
